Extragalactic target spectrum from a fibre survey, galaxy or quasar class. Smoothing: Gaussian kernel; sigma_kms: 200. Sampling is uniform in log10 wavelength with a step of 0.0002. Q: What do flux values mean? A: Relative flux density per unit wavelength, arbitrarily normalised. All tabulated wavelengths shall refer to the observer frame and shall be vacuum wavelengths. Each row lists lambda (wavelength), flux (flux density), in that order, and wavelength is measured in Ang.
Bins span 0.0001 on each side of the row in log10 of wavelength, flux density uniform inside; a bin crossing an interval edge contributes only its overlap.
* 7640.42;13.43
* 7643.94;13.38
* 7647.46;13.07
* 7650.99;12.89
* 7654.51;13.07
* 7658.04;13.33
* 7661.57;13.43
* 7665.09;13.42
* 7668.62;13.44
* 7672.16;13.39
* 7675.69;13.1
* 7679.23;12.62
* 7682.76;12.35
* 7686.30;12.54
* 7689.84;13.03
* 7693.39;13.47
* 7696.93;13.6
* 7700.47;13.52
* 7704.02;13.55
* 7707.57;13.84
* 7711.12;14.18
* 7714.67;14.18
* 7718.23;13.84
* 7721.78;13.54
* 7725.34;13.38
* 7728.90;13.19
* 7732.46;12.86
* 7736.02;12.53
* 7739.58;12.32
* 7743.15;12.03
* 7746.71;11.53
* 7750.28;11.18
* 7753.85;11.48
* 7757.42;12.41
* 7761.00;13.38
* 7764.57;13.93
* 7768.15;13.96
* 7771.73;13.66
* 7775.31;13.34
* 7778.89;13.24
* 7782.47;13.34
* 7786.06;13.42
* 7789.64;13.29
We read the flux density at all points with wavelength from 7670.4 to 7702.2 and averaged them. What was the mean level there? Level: 13.1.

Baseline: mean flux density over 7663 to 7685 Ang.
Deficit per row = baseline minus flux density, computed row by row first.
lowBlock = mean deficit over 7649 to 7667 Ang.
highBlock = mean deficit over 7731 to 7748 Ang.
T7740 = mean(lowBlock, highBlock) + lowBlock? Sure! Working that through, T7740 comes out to 0.1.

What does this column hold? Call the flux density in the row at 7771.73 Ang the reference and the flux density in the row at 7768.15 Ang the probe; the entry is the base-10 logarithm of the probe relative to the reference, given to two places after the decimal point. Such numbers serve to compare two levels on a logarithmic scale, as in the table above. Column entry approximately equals 0.01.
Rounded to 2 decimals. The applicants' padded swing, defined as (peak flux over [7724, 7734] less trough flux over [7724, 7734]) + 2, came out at 2.52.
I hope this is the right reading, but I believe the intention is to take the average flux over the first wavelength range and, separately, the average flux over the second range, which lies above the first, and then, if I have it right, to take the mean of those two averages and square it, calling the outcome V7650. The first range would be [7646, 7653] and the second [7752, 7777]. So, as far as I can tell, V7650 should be 171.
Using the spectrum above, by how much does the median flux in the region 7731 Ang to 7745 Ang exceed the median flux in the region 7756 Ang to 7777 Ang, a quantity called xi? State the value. -1.1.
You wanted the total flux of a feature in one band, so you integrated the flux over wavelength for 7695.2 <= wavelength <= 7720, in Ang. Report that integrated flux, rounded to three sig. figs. 343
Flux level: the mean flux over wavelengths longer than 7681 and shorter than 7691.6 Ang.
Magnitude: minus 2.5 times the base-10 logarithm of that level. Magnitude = -2.75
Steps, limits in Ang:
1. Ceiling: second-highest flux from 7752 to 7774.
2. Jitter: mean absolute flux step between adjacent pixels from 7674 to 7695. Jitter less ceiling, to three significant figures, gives -13.6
